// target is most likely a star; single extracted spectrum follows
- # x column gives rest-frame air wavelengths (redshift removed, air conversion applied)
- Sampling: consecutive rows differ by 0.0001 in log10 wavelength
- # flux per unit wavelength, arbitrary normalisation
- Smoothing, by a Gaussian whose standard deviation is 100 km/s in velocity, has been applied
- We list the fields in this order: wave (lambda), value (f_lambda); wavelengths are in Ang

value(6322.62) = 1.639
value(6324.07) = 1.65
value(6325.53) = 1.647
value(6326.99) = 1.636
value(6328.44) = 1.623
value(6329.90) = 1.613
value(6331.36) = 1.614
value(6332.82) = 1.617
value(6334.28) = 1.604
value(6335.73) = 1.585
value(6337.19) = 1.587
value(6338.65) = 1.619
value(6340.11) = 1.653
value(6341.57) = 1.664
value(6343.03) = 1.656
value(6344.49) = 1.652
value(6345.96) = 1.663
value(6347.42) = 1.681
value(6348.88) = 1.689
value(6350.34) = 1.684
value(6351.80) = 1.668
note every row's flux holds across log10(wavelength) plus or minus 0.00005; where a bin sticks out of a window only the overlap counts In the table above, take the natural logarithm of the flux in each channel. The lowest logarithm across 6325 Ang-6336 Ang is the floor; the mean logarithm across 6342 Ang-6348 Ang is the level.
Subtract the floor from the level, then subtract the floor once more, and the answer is -0.413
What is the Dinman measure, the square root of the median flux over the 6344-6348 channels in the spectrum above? 1.29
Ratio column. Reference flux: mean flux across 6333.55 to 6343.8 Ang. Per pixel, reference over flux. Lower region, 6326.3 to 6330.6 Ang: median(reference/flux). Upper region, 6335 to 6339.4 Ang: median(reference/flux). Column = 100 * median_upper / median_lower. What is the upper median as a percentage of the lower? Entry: 102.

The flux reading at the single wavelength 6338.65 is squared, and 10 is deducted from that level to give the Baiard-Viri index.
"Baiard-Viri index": -7.38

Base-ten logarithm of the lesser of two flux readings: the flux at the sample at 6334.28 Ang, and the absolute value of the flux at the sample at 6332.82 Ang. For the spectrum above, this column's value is 0.205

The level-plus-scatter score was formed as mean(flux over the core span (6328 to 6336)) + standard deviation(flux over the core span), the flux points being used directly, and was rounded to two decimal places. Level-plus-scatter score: 1.62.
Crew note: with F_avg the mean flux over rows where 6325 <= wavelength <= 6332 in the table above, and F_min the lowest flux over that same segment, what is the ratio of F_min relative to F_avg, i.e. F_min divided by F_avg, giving 0.992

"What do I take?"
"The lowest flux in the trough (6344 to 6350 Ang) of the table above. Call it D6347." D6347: 1.652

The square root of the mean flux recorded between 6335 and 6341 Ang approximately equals 1.27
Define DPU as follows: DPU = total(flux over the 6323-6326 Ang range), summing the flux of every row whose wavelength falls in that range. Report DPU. 3.30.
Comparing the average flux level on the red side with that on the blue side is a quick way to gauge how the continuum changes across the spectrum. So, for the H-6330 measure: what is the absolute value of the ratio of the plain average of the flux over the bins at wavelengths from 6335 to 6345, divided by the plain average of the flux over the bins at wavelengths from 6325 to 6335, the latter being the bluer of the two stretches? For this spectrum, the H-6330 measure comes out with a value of 1.01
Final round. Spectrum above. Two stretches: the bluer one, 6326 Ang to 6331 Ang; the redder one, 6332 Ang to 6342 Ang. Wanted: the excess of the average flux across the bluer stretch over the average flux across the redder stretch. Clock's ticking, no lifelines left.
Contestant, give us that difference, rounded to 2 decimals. 0.01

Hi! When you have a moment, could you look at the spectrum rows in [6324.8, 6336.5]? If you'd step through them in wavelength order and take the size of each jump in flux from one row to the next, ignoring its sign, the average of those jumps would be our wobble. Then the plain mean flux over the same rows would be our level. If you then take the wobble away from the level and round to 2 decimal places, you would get 1.61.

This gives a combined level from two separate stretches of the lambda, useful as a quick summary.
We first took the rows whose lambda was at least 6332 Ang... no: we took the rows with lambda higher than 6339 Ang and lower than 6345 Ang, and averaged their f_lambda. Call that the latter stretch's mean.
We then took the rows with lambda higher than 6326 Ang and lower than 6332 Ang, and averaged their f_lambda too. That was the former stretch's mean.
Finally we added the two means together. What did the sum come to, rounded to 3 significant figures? 3.28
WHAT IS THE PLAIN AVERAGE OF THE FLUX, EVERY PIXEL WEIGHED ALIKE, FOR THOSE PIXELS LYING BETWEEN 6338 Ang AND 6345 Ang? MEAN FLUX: 1.65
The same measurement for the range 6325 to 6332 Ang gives 1.63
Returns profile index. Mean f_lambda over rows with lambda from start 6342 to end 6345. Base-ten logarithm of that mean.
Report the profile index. 0.219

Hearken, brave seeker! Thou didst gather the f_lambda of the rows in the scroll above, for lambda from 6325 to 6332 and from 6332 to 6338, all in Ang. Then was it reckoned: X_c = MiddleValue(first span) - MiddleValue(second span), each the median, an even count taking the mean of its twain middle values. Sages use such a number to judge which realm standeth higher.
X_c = 0.03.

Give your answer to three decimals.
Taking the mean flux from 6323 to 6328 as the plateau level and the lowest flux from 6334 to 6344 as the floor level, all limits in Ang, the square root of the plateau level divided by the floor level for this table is 1.019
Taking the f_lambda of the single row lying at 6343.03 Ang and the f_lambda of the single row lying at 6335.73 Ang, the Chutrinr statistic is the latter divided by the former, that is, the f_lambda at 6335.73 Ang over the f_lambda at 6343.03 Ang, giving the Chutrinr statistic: 0.96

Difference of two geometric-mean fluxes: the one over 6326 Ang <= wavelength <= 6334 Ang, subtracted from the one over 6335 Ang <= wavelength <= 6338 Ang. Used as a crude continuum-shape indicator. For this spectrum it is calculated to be -0.035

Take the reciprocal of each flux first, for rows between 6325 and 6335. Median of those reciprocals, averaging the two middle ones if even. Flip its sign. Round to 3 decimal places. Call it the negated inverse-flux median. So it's -0.618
